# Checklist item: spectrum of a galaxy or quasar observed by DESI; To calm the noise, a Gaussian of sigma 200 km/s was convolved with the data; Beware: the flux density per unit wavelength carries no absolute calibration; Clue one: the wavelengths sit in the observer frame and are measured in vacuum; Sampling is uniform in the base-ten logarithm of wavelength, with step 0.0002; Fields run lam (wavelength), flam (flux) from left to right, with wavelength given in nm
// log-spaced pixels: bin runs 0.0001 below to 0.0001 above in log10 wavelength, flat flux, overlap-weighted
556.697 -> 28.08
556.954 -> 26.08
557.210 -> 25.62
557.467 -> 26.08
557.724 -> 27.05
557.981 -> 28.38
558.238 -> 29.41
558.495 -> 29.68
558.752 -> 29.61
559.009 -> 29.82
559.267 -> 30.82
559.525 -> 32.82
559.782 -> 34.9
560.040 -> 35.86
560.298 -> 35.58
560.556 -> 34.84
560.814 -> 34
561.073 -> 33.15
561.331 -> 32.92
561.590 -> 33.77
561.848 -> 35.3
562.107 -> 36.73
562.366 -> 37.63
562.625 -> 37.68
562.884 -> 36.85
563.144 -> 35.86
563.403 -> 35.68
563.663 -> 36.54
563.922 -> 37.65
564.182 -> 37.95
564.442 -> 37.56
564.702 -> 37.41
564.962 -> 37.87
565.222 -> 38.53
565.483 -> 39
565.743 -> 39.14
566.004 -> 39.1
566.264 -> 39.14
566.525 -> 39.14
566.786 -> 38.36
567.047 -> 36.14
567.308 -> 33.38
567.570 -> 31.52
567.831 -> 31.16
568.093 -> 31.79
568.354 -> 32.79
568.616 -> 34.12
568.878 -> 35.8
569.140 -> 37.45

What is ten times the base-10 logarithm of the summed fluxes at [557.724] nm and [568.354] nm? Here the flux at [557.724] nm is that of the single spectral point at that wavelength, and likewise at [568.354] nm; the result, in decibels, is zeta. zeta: 17.8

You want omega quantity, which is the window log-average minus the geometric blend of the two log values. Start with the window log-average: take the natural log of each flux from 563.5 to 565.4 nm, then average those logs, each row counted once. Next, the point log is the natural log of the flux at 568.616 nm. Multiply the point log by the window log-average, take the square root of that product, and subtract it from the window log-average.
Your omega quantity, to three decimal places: 0.049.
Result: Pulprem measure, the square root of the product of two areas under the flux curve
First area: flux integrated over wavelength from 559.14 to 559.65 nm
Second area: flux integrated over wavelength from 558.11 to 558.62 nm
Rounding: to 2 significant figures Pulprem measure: 16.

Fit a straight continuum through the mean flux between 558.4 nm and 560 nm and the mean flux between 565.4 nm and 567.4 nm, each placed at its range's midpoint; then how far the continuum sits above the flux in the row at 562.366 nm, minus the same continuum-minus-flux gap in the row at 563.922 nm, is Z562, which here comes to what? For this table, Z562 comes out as -1.4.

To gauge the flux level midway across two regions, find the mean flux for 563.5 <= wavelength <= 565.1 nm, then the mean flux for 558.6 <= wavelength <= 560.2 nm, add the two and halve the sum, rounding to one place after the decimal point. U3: 34.9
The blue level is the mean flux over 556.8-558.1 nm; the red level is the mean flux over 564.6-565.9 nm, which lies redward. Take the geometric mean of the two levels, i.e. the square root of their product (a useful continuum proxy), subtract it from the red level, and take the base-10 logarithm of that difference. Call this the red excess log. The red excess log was 0.81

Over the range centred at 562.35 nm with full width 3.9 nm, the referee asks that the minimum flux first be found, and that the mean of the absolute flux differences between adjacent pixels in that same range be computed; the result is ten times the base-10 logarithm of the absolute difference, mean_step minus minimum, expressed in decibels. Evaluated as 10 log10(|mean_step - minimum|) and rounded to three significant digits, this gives 15.1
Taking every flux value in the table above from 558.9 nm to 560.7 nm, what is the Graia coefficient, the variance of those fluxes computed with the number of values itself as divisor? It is 5.0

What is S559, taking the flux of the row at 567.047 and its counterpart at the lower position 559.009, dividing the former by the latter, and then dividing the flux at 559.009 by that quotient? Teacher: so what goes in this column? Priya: 25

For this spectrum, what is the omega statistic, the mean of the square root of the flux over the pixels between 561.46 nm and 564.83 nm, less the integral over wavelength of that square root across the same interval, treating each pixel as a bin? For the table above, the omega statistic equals -14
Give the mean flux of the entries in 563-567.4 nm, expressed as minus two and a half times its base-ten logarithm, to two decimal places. -3.94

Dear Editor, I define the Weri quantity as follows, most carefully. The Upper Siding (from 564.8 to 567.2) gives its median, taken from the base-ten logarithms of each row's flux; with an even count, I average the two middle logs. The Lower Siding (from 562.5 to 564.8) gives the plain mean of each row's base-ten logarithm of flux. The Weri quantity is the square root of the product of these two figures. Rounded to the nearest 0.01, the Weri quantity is 1.58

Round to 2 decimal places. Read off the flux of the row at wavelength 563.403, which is 35.68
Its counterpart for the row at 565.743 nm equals 39.14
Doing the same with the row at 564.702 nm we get 37.41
